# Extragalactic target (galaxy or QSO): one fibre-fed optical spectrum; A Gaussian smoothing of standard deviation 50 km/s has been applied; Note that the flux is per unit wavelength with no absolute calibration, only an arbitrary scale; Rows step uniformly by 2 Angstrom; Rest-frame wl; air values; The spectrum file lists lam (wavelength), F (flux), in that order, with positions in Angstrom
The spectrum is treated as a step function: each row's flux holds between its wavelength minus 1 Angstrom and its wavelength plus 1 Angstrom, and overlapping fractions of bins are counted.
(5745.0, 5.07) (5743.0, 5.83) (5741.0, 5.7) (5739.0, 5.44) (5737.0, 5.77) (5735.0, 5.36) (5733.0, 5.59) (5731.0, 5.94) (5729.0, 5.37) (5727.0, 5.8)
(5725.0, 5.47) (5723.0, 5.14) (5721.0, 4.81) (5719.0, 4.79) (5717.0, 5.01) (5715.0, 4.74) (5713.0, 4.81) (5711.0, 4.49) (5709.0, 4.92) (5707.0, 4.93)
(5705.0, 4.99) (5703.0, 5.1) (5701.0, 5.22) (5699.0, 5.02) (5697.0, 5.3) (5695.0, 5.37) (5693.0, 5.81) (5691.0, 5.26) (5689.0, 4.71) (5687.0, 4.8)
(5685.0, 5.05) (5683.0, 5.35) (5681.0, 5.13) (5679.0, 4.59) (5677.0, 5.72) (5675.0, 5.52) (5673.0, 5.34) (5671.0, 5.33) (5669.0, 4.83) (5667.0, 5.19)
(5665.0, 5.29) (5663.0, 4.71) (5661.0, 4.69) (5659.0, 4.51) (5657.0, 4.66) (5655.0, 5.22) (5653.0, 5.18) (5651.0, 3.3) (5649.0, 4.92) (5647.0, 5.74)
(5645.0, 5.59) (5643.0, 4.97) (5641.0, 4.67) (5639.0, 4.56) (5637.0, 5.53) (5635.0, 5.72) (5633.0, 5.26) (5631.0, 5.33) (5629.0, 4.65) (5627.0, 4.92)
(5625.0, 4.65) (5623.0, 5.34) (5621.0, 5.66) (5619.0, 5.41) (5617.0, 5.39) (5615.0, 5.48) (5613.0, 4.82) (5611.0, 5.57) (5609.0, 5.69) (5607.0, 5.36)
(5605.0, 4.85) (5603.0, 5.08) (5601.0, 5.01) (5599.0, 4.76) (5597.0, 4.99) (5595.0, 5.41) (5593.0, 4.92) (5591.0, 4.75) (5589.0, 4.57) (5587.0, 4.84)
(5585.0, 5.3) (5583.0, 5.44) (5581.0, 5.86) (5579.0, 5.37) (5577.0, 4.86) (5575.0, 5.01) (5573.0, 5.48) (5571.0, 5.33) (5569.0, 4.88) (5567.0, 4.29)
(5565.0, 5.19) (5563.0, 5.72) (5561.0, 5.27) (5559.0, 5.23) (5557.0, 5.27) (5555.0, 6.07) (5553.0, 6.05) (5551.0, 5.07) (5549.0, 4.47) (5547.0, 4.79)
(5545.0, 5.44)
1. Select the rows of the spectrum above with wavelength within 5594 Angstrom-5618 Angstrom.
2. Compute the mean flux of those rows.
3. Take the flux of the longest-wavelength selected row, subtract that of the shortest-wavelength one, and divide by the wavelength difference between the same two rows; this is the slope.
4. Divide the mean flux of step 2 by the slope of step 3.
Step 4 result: -5721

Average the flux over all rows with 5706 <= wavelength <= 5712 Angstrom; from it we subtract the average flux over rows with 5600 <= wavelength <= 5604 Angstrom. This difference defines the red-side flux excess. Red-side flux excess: -0.3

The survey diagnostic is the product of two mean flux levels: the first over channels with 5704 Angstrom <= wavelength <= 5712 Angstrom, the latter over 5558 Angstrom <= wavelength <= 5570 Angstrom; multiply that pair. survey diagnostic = 24.6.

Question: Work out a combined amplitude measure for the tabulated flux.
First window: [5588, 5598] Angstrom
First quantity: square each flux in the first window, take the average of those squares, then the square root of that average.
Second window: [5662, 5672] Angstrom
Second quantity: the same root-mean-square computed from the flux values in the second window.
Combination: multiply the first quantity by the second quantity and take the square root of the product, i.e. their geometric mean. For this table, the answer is 5.01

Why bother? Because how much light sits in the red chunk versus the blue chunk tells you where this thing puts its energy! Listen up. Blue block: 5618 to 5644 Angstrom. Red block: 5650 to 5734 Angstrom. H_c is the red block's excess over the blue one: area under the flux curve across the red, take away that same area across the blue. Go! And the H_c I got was 293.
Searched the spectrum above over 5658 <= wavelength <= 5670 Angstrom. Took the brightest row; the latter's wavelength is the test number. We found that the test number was 5665.0 Angstrom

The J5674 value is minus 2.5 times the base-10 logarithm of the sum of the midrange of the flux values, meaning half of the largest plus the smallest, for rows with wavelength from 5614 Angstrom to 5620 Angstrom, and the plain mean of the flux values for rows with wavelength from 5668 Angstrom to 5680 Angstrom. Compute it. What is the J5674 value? -2.57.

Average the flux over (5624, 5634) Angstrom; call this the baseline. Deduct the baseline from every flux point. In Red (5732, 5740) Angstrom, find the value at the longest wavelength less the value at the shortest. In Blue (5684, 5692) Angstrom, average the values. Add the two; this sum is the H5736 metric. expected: -0.16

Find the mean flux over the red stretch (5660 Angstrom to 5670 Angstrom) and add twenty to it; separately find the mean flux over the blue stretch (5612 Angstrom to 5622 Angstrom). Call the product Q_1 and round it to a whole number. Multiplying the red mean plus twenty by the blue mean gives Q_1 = 133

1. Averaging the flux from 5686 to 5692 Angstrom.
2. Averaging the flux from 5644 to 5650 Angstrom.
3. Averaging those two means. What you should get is 5.17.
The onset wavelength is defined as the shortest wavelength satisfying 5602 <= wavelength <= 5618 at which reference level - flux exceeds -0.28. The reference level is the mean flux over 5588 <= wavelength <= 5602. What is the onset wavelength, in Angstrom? 5603.0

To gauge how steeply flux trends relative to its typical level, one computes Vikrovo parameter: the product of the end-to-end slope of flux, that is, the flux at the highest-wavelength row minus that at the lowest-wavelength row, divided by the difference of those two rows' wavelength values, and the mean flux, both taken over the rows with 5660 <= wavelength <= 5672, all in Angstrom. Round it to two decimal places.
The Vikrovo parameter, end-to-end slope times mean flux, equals 0.32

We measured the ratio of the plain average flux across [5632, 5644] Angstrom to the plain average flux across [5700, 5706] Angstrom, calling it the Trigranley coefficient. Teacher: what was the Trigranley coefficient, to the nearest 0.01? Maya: 1.00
